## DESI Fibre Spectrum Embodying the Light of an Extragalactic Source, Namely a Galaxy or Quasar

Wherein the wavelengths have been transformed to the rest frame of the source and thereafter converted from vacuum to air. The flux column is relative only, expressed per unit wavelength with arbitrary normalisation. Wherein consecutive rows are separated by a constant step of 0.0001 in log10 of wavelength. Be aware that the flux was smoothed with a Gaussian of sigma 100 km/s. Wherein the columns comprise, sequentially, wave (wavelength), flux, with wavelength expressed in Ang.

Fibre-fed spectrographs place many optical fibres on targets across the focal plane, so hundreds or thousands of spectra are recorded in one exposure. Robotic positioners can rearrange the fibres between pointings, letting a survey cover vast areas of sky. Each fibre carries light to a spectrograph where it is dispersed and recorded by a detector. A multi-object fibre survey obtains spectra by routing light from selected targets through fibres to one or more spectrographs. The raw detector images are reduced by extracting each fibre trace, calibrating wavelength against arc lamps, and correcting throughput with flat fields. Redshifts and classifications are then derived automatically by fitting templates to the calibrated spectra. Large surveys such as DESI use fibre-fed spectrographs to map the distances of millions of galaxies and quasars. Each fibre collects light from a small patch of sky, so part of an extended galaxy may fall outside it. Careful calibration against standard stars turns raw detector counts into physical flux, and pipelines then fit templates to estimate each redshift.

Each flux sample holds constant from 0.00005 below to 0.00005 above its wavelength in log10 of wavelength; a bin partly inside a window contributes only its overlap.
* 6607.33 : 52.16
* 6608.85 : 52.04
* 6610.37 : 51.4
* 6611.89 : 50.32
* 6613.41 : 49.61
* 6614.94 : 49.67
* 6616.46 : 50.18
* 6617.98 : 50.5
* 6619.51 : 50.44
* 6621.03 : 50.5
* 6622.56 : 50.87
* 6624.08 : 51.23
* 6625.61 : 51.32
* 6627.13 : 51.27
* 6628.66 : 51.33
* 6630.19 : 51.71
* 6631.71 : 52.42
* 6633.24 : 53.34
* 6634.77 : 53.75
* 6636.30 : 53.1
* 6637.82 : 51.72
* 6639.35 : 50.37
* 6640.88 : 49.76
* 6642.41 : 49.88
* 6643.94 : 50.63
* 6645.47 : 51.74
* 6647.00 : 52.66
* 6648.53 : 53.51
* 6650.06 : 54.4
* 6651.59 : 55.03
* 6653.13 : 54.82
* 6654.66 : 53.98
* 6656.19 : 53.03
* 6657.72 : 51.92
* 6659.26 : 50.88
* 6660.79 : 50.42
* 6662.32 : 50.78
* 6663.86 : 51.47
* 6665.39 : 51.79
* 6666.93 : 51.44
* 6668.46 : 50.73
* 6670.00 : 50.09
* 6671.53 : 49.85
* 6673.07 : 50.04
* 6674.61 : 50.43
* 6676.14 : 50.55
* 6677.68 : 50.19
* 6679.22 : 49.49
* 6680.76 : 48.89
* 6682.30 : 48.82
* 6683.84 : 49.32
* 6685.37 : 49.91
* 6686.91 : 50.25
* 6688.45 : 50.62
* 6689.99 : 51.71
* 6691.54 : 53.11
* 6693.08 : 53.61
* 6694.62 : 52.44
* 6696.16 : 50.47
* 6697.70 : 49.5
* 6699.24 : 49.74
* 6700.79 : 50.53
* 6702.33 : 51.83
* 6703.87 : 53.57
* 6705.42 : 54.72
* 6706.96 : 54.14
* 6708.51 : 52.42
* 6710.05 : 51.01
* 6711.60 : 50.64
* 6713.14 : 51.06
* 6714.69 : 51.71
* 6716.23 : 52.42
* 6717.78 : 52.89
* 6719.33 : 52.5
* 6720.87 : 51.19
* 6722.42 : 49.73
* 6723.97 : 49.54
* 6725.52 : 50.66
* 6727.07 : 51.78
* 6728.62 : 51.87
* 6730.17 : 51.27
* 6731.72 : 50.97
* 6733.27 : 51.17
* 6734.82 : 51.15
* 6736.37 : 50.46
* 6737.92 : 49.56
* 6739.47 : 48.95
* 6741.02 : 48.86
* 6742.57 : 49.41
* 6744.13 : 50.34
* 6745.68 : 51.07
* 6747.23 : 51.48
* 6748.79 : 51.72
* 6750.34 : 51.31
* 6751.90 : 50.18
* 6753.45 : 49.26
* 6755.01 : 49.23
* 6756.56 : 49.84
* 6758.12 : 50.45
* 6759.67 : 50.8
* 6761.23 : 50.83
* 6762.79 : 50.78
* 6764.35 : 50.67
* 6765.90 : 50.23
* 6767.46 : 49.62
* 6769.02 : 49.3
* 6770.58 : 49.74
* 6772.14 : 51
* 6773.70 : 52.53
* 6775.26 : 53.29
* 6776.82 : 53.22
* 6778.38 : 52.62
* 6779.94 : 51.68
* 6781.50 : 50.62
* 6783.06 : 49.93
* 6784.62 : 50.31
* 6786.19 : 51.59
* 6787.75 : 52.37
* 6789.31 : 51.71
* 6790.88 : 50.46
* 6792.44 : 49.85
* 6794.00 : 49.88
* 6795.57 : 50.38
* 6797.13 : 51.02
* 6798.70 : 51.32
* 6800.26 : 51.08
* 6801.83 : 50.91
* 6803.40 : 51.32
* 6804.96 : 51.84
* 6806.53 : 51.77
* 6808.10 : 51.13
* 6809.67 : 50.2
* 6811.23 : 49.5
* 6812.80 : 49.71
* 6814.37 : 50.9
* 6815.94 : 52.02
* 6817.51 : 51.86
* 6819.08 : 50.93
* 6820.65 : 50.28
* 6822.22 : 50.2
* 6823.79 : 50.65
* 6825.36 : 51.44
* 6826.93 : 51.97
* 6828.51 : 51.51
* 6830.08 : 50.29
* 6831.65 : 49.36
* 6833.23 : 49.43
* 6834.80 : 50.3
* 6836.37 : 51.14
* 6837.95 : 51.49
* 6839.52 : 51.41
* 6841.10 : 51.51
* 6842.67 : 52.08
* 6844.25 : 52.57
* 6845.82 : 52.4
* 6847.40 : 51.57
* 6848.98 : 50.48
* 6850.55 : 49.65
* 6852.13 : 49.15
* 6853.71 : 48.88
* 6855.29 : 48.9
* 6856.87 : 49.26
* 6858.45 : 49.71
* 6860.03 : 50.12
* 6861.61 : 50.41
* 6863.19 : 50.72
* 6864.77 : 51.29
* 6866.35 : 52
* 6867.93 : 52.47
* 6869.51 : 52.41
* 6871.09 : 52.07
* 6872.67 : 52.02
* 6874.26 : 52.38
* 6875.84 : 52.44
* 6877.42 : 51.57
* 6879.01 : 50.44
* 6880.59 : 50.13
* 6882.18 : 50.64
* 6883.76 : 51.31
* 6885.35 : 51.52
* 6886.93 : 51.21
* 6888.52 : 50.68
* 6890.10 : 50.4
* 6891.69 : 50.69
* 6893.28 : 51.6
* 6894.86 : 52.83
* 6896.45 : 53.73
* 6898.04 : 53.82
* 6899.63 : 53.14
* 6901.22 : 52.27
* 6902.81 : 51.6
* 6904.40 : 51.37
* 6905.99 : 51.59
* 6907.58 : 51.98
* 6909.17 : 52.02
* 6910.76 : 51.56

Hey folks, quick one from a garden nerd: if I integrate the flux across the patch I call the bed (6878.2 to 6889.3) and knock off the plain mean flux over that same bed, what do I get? 513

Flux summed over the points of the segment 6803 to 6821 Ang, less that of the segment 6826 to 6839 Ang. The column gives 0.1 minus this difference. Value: -206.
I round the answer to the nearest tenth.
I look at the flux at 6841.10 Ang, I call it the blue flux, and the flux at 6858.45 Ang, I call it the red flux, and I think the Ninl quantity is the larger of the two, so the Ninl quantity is 51.5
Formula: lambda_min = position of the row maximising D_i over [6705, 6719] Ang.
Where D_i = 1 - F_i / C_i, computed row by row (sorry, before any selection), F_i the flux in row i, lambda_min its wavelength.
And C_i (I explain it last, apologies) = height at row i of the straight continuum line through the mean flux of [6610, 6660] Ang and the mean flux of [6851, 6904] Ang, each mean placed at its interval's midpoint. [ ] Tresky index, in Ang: 6711.60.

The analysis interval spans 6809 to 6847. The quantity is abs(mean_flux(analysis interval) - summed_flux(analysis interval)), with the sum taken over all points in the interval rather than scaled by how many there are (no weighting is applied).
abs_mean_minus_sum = 1172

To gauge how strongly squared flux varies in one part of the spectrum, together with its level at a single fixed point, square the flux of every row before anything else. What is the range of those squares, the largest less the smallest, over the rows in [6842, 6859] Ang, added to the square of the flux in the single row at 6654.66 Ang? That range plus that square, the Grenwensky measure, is 3288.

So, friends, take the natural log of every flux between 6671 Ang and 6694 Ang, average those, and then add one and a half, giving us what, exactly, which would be 5.42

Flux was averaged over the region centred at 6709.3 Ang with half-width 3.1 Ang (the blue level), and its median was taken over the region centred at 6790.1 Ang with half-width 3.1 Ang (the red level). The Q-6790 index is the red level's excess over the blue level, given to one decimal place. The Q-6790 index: -1.0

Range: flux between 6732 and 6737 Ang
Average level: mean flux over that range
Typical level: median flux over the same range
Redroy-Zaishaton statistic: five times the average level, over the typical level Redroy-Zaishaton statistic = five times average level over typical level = 4.98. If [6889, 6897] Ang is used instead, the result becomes 5.02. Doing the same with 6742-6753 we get 4.97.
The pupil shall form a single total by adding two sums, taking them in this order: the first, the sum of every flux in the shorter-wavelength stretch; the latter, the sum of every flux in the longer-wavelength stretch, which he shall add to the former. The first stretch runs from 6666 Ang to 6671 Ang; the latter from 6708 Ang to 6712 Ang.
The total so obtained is 306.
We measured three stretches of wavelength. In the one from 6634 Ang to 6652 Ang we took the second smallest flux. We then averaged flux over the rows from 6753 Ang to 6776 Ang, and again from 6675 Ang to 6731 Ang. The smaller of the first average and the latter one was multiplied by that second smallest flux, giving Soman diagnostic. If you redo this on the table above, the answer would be 2519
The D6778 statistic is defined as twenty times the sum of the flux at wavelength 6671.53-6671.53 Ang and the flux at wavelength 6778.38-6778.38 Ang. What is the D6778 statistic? 2049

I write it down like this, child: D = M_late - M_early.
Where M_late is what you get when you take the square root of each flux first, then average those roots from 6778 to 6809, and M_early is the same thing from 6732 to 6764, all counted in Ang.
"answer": 0.05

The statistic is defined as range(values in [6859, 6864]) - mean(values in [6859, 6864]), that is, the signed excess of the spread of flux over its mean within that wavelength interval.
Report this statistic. -49.8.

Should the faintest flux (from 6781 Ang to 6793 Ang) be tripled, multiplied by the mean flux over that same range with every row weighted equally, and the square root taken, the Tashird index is 87.2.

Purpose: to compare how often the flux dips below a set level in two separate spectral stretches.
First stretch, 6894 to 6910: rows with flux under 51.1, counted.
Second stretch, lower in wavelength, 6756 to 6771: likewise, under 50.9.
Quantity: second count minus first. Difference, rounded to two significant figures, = 10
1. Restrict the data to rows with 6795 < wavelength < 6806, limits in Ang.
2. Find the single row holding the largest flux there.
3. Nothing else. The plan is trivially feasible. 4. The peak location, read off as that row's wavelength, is 6804.96 Ang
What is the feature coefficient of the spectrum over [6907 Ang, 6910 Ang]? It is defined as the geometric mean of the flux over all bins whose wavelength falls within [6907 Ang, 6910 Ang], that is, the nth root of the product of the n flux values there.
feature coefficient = 52.0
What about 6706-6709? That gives 53.3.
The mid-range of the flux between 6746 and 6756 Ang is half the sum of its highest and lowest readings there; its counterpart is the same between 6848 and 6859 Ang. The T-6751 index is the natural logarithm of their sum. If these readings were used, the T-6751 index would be 4.61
